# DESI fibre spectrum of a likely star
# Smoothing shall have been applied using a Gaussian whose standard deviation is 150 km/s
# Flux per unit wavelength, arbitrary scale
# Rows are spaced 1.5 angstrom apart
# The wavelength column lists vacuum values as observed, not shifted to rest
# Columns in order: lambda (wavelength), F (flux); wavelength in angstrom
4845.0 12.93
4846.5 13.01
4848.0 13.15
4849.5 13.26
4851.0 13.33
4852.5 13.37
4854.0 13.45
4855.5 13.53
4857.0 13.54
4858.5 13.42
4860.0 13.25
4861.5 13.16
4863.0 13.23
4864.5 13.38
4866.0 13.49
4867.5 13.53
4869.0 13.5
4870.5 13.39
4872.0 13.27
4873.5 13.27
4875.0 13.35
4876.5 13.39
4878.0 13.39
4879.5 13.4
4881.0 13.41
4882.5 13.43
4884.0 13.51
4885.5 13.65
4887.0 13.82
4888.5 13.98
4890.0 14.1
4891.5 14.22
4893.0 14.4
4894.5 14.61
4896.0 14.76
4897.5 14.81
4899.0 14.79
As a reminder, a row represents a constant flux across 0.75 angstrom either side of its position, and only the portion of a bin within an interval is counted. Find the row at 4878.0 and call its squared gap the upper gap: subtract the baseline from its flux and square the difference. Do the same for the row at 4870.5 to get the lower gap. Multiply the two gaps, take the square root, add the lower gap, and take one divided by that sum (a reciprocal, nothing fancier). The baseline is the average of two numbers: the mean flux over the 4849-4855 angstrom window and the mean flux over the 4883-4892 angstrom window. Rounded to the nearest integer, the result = 10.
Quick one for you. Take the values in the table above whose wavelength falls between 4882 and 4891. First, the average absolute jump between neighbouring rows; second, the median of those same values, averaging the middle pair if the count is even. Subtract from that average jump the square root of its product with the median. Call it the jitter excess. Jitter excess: -1.2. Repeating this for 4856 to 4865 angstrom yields -1.1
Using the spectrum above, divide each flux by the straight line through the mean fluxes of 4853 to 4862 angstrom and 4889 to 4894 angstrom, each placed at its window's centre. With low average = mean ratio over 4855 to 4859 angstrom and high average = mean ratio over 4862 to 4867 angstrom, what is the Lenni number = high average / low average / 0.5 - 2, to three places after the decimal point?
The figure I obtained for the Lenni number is -0.047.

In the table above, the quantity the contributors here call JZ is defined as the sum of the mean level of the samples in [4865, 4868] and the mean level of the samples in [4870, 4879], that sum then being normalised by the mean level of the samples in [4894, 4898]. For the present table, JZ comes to 1.82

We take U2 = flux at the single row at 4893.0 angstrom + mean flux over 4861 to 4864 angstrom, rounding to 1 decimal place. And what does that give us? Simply 27.6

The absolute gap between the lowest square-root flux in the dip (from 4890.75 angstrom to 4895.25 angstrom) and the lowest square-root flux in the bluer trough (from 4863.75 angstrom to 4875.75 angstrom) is 0.128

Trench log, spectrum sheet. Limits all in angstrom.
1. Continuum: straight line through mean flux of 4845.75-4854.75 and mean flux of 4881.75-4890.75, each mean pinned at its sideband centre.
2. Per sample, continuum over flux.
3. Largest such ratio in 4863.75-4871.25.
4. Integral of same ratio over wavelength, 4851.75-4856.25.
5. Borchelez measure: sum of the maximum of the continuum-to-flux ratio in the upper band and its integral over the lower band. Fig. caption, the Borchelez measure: 5.5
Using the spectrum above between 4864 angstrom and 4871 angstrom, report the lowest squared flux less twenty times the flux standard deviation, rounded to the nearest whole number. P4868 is 178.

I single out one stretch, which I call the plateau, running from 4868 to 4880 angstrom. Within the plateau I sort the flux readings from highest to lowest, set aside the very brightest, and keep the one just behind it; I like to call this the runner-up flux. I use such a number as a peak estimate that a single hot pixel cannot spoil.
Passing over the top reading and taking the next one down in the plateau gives 13.4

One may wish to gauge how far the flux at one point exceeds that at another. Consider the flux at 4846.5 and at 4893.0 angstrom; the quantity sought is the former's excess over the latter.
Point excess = -1.4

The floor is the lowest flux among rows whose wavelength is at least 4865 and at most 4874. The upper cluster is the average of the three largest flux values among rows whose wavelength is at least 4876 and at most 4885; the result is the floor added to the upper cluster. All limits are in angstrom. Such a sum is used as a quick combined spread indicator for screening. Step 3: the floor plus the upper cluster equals 26.7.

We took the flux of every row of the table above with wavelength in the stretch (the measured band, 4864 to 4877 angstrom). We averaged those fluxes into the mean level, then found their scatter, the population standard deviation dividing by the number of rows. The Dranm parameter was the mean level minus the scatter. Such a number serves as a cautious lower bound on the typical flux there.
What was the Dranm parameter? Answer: 13.3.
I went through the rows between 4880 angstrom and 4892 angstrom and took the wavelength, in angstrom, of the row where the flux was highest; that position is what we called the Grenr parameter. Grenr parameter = 4891.5 angstrom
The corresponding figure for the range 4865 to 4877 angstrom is 4867.5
